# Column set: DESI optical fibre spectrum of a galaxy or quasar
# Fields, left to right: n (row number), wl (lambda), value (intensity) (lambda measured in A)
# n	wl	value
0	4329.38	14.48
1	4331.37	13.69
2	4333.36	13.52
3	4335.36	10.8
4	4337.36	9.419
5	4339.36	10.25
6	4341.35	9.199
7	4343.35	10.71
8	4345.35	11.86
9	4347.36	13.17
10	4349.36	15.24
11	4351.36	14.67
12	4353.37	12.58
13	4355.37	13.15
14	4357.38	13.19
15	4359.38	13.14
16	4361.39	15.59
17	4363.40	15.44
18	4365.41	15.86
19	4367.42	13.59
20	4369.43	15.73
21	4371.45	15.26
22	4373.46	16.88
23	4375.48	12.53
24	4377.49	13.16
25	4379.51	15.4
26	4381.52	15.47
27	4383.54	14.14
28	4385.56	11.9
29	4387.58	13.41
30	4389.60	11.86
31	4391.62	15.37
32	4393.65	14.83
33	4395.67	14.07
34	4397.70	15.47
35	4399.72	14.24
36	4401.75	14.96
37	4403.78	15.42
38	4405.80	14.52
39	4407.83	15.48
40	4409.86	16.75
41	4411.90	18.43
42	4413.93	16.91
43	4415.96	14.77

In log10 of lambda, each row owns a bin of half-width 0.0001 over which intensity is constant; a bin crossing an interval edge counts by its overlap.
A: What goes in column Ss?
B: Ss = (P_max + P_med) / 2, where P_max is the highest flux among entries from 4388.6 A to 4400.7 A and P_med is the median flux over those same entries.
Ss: 15.0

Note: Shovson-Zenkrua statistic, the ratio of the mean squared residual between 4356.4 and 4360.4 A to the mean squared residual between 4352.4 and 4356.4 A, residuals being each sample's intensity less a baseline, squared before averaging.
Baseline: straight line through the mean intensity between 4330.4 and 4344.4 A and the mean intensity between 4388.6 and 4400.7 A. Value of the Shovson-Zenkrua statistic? 1.1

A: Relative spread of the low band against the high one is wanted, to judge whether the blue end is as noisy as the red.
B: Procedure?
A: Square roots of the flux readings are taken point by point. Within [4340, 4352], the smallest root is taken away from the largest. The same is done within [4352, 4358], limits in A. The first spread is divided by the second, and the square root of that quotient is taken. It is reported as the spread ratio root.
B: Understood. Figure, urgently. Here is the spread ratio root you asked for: 3.2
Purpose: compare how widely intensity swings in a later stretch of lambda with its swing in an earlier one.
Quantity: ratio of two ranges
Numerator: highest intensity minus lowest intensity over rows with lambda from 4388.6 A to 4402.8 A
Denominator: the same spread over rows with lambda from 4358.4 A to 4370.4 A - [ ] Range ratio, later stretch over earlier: 1.3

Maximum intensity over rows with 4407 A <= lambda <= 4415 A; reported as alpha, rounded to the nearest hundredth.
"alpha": 18.43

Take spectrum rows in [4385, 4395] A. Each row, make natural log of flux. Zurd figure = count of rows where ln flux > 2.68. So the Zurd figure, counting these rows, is 2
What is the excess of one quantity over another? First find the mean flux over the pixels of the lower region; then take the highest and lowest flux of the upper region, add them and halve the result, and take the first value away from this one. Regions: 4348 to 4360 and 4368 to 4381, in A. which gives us 1.0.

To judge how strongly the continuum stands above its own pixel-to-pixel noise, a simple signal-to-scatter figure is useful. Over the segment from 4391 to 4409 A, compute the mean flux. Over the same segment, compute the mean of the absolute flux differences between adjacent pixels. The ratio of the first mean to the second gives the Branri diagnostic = 17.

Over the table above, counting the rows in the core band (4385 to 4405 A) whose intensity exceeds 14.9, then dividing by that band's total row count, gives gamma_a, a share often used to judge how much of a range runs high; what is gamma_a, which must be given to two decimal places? 0.40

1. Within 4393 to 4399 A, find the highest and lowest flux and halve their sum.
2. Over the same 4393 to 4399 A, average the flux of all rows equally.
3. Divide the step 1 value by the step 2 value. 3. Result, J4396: 1.00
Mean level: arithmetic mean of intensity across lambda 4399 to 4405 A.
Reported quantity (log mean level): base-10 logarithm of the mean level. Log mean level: 1.17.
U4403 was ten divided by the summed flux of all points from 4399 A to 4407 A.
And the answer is 0.169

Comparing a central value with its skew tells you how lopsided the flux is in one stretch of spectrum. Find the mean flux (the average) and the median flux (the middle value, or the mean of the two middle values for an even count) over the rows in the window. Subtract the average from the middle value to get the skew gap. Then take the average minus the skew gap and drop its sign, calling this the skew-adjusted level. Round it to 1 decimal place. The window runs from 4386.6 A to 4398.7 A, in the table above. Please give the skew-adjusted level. 13.9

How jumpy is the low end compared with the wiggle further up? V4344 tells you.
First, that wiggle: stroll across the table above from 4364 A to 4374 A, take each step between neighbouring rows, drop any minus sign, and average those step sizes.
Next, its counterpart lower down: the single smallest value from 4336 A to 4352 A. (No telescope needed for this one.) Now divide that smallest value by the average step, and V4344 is 5.7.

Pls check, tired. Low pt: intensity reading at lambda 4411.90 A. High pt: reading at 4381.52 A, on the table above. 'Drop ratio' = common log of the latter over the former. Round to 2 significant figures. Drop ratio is -0.076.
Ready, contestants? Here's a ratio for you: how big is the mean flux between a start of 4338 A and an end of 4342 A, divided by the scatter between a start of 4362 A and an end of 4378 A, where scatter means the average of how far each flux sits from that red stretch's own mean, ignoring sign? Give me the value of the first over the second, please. 7.6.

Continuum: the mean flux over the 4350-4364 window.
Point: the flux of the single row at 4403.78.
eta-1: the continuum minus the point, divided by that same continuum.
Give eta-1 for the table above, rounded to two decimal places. -0.10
